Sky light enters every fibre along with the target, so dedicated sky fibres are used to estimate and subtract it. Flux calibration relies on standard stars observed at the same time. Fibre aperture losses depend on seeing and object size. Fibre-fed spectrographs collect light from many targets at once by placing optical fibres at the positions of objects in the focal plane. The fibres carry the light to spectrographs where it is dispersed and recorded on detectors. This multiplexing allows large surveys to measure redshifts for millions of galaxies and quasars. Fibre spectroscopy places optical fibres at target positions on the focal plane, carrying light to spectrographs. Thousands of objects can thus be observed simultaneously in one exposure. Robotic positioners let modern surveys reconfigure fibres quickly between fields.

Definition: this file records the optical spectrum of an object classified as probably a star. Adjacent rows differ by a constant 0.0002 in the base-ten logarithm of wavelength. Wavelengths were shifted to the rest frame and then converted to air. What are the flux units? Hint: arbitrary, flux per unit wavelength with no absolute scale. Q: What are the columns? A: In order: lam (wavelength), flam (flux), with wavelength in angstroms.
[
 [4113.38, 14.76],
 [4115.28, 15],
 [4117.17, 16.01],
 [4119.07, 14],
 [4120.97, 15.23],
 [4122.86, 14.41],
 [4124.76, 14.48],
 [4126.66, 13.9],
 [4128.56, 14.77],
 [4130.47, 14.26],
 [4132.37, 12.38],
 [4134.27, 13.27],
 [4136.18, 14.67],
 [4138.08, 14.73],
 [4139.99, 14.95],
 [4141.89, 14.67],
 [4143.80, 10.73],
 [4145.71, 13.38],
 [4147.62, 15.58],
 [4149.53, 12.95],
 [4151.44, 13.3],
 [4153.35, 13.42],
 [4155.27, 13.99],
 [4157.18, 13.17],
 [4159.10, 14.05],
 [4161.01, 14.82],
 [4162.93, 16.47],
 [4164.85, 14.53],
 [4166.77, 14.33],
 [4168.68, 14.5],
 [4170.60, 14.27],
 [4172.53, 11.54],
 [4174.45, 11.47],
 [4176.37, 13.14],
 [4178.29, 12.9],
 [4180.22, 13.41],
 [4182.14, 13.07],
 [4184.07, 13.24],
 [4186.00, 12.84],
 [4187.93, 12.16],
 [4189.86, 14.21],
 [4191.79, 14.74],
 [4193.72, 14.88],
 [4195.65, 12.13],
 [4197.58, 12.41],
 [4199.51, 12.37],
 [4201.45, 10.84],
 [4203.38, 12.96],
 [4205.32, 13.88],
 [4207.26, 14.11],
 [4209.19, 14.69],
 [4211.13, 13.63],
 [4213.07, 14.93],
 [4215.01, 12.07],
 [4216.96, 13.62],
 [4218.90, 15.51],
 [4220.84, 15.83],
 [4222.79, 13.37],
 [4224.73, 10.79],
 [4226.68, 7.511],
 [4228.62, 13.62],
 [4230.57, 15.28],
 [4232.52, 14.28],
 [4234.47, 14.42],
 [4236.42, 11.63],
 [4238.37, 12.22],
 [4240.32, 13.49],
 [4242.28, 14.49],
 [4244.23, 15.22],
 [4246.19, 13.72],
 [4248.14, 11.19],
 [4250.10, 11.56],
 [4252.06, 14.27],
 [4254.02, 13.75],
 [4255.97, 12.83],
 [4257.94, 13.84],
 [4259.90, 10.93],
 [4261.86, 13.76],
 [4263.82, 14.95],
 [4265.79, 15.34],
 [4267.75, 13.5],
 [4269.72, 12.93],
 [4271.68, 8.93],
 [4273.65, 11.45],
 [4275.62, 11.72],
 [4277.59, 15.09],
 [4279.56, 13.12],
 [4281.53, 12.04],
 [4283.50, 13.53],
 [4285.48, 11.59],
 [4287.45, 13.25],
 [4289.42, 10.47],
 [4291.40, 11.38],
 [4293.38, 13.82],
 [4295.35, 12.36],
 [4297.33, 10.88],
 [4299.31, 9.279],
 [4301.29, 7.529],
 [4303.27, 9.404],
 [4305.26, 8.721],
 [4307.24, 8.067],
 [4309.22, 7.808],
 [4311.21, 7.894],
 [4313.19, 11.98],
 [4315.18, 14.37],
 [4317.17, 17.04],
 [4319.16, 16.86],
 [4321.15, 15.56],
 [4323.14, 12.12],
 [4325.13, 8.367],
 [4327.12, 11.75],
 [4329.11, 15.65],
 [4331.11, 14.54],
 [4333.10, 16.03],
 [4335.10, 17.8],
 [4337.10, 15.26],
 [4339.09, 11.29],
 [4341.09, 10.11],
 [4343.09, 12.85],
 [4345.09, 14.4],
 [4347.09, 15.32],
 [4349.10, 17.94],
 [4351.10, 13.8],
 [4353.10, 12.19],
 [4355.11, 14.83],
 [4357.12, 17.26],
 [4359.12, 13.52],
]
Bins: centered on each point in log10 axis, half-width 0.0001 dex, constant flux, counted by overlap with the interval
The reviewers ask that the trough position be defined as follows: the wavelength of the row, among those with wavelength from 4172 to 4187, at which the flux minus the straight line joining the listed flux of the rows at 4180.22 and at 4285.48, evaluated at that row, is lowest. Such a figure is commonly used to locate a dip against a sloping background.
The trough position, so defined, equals 4174.45 angstroms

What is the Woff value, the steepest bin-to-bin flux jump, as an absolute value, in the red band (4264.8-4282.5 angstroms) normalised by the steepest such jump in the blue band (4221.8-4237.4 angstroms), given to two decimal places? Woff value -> 0.65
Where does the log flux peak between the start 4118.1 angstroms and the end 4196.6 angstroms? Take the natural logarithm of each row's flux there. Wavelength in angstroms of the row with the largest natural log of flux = 4162.93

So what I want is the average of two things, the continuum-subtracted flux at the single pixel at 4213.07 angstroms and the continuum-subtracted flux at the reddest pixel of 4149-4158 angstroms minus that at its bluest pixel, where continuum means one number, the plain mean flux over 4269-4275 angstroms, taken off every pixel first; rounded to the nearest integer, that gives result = 2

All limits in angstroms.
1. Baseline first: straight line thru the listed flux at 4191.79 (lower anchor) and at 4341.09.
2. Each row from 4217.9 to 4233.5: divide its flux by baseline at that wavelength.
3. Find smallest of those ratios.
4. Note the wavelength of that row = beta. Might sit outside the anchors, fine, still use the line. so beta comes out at 4226.68 angstroms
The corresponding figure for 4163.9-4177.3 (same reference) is 4174.45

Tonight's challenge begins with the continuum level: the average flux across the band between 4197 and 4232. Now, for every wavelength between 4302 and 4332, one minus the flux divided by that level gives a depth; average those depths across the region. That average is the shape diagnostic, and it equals 0.09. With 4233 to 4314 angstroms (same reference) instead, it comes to 0.09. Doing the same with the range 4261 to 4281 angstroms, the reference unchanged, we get 0.01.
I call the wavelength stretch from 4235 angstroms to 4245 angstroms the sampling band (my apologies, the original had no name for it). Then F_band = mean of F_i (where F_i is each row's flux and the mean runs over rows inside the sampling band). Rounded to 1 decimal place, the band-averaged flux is 13.4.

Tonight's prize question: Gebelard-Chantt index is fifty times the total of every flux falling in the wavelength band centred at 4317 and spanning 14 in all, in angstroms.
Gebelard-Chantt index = 4791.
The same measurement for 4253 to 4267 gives 4770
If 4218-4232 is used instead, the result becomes 4596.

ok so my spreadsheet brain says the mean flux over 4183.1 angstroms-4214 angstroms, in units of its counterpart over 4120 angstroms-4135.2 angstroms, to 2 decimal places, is 0.95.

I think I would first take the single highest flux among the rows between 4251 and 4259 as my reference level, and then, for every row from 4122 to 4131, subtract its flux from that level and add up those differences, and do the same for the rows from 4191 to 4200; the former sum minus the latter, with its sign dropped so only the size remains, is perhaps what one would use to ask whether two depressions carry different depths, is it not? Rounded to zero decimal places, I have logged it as 5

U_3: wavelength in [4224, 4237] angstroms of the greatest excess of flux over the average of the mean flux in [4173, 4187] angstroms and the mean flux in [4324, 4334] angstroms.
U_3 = 4230.57 angstroms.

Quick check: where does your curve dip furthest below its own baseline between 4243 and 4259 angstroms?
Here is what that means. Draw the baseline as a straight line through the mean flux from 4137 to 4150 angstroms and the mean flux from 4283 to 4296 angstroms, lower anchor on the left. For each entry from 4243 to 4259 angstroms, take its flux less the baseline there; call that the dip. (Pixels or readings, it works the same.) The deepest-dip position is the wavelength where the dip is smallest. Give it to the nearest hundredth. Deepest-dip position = 4248.14 angstroms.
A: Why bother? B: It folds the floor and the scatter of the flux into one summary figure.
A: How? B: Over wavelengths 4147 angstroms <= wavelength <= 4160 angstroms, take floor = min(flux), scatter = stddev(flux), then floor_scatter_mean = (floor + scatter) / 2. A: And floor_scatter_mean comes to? 6.9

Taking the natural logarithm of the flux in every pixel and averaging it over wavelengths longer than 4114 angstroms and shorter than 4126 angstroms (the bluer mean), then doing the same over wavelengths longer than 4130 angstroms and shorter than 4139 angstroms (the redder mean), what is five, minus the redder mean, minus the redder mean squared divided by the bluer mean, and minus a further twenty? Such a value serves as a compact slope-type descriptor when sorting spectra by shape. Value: -20.2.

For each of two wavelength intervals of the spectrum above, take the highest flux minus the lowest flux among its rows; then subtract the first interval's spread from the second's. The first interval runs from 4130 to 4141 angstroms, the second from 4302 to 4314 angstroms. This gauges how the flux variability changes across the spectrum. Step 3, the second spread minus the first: 1.6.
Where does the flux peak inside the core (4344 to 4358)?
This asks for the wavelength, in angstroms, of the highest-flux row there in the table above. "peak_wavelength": 4349.10 angstroms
